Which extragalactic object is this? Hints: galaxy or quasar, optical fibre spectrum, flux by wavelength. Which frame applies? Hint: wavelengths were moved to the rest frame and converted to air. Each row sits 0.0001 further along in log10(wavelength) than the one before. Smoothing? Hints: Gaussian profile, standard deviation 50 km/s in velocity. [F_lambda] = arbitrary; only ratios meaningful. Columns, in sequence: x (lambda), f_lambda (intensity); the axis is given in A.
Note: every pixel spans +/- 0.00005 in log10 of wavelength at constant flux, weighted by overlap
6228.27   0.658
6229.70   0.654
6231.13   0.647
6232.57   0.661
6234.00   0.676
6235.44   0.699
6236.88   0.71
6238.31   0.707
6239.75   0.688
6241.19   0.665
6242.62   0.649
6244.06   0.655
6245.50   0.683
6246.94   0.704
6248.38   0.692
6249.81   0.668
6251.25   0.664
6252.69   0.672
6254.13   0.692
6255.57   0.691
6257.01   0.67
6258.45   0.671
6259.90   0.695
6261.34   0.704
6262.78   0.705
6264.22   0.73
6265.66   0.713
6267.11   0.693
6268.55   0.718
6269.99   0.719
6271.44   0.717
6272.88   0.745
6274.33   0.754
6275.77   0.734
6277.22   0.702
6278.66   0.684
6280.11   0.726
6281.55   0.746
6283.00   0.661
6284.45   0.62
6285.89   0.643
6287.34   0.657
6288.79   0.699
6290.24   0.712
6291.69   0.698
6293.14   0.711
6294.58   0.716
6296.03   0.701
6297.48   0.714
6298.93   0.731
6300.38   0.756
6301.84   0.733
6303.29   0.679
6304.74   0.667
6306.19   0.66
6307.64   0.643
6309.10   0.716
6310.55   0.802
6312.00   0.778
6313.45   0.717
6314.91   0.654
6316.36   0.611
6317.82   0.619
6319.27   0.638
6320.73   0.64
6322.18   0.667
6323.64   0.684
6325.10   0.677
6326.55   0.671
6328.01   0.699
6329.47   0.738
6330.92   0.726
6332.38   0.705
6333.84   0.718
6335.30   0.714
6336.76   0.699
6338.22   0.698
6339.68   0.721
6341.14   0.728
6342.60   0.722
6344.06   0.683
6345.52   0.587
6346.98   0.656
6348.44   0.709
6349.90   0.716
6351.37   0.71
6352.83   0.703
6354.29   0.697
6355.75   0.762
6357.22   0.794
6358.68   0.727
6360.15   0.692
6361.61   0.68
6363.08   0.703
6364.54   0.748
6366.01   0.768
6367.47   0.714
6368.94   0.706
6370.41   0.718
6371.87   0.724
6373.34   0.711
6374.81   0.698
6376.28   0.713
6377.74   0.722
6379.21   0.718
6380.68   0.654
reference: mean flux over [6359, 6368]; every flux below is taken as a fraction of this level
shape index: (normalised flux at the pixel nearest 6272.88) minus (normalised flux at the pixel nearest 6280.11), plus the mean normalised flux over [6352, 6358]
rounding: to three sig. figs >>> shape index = 1.06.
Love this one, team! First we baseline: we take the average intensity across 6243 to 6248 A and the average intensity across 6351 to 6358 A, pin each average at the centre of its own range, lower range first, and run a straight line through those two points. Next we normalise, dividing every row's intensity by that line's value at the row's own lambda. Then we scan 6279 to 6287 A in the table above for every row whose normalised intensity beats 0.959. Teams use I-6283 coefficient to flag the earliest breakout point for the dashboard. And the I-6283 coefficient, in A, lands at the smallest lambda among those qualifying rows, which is 6280.11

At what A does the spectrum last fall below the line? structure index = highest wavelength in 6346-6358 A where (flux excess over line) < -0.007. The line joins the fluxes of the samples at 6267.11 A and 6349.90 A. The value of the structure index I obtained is 6354.29 A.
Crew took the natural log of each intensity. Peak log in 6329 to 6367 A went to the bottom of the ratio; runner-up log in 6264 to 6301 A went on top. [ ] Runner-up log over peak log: 1.22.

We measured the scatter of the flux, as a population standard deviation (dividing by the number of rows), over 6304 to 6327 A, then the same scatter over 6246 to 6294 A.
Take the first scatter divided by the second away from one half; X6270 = -1.21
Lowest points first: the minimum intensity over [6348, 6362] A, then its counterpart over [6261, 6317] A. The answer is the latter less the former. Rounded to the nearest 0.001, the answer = -0.069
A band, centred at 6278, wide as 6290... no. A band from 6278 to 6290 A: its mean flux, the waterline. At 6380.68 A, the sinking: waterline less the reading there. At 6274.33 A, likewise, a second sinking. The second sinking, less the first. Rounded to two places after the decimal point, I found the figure -0.10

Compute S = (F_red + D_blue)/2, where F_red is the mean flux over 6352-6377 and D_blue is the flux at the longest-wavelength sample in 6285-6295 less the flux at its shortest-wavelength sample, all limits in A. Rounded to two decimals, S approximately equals 0.40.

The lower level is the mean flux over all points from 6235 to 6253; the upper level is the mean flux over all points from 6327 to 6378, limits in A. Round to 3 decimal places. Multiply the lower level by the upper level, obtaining 0.485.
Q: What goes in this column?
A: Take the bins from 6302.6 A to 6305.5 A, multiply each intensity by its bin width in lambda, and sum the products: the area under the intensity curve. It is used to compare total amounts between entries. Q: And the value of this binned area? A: 1.95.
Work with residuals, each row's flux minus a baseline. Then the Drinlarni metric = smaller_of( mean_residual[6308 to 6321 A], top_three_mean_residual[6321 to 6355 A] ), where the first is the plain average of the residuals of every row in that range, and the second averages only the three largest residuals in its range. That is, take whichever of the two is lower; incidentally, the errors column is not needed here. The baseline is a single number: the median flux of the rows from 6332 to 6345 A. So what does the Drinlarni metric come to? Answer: -0.028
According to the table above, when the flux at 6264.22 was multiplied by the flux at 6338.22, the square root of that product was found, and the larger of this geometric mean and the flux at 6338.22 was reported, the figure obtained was 0.714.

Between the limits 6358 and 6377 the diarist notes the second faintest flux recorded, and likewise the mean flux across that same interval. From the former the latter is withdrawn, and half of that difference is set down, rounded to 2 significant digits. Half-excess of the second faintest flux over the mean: -0.012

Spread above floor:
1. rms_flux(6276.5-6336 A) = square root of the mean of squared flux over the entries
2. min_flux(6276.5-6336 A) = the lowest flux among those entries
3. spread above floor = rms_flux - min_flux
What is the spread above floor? 0.084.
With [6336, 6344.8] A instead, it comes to 0.026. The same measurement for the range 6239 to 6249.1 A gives 0.028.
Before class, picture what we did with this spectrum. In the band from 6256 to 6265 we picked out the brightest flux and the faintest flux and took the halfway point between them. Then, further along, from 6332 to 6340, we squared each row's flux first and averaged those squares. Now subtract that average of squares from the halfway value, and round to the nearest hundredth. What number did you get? 0.20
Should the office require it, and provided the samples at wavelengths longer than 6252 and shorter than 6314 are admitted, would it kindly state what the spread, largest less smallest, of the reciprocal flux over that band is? 0.37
